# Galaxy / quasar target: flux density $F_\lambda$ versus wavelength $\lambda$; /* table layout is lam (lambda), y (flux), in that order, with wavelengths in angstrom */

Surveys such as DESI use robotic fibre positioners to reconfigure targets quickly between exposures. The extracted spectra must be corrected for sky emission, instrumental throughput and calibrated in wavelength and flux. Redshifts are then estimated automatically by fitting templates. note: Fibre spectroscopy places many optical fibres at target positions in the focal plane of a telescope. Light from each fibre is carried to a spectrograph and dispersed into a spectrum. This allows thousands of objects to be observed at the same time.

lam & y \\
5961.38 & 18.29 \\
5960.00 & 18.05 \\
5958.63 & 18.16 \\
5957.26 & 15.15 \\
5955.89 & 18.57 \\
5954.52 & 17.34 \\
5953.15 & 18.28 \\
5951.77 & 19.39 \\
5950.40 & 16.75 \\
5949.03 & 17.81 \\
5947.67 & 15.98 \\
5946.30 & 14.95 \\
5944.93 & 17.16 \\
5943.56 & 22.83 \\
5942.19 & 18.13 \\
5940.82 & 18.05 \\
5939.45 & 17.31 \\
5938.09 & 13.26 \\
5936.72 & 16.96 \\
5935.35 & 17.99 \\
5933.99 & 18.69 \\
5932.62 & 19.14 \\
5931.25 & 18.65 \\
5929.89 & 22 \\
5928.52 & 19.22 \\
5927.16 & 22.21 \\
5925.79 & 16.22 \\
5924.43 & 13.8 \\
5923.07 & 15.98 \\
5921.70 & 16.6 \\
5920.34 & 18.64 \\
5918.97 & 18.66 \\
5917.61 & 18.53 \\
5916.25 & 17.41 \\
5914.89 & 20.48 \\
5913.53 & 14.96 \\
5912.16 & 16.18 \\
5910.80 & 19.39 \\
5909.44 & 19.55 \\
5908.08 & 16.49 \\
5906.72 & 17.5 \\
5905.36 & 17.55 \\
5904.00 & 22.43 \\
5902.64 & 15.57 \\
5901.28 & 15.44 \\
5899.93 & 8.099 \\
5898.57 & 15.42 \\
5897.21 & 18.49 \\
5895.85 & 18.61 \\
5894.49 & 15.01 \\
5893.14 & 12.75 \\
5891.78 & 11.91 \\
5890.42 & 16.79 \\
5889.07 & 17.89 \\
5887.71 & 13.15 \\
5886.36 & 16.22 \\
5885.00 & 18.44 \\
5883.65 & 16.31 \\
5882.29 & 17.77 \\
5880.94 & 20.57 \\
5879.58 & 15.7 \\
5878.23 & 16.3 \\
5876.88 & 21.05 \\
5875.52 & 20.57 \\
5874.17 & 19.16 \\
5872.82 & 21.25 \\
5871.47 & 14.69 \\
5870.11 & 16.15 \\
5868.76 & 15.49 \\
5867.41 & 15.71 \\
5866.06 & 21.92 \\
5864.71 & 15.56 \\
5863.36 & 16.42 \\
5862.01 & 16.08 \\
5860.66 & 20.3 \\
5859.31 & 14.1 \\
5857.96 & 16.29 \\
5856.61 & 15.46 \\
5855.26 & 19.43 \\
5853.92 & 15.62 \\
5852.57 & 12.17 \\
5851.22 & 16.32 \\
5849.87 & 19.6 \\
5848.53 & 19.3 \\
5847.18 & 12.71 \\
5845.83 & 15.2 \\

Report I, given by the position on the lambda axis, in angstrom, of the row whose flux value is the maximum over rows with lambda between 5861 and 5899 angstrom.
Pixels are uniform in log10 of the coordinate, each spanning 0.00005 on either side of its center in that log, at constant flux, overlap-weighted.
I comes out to 5866.06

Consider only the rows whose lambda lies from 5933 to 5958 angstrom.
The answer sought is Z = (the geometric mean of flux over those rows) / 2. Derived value 8.68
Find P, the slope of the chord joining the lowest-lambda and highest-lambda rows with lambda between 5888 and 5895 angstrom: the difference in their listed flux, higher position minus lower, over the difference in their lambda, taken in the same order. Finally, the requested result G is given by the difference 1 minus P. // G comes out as 1.5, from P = -0.5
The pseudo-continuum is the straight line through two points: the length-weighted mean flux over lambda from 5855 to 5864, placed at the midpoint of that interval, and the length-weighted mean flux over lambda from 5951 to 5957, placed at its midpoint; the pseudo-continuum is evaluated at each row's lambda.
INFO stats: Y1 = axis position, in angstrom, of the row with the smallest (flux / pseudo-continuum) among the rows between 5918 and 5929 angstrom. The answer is 5924.43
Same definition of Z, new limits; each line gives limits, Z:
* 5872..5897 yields 8.48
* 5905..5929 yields 8.81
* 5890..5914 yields 7.94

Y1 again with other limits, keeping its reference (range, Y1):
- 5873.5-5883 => 5879.58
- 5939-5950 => 5946.30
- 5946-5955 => 5946.30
